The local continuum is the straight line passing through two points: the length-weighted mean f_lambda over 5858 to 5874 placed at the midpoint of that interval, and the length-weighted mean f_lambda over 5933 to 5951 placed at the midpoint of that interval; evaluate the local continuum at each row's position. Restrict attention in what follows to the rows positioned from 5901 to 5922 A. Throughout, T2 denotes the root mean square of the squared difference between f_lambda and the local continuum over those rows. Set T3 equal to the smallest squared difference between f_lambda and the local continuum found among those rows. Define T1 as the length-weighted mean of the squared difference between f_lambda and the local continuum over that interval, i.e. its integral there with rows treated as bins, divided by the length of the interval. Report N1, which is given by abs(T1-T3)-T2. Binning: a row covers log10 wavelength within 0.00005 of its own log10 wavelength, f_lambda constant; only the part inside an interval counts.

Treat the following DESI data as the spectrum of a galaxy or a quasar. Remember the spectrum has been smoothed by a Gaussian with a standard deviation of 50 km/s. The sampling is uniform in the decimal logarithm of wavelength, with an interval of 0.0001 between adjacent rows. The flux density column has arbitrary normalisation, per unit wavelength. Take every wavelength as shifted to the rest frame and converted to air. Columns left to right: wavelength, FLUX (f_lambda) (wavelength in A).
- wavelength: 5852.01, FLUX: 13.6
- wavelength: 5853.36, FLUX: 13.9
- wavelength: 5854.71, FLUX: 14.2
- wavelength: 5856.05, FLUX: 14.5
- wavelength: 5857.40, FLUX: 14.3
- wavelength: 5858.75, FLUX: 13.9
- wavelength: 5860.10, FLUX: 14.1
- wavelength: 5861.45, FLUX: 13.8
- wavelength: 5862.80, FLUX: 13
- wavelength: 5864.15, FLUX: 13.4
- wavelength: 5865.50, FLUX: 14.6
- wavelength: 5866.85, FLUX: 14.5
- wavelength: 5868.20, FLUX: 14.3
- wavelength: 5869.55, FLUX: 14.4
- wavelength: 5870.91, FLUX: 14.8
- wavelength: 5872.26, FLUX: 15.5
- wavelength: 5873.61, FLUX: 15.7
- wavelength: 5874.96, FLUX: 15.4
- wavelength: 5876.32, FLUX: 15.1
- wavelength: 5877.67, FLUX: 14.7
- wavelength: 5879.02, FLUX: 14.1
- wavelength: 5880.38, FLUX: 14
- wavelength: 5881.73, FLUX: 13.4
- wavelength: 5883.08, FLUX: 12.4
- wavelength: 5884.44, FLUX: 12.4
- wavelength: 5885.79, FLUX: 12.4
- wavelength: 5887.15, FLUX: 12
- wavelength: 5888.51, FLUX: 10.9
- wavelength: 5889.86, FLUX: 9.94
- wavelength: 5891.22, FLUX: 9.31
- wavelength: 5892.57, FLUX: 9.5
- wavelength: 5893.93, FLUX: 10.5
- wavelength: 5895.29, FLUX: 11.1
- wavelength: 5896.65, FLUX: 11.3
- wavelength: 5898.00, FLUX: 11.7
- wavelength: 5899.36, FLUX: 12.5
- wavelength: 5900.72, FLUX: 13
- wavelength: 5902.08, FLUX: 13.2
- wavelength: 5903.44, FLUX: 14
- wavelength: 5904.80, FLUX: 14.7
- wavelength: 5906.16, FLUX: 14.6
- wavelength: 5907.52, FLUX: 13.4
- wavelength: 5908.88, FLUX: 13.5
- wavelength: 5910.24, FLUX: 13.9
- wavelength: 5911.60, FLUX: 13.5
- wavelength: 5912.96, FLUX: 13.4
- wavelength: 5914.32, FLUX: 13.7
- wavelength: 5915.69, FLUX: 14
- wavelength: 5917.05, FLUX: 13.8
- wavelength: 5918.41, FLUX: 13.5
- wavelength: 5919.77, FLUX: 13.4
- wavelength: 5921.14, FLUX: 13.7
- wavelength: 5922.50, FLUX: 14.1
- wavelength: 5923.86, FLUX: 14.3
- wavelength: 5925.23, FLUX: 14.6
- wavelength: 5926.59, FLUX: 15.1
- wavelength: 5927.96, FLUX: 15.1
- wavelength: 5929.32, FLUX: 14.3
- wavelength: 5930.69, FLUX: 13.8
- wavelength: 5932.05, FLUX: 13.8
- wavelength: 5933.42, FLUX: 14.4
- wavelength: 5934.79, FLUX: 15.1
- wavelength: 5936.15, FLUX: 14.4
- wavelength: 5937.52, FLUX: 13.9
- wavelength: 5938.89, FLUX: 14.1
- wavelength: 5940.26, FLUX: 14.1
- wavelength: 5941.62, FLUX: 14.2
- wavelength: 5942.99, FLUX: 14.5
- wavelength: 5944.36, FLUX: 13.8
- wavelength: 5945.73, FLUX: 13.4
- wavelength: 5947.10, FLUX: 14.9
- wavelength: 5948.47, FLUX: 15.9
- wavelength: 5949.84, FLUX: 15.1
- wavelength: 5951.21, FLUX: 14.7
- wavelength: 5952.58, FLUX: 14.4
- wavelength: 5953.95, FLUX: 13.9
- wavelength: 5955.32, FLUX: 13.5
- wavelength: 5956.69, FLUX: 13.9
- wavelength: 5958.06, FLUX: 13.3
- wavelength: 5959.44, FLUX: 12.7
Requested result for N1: -0.1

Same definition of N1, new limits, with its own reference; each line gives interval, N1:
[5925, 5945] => -0.1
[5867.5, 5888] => -0.7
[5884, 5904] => -2.8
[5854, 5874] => -0.4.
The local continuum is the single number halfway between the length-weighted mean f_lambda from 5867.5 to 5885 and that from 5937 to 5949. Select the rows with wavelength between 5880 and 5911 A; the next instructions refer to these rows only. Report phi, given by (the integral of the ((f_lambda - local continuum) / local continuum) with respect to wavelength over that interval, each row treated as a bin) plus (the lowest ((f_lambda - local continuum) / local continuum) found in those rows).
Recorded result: -4.7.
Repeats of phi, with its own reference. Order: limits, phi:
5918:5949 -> -0.1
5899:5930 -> -1.0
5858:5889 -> -1.2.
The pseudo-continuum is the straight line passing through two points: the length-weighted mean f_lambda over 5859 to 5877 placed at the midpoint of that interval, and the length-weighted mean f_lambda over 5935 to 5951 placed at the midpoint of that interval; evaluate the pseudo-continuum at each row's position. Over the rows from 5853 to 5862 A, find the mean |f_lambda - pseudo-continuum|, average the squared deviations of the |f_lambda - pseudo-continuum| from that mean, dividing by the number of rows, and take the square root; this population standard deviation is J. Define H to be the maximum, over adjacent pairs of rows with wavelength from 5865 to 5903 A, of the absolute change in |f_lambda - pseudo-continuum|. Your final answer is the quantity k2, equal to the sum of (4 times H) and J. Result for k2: 4.6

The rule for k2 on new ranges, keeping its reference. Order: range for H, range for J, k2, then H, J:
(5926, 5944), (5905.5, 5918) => 2.9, 0.64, 0.29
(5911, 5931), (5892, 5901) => 3.2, 0.53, 1.10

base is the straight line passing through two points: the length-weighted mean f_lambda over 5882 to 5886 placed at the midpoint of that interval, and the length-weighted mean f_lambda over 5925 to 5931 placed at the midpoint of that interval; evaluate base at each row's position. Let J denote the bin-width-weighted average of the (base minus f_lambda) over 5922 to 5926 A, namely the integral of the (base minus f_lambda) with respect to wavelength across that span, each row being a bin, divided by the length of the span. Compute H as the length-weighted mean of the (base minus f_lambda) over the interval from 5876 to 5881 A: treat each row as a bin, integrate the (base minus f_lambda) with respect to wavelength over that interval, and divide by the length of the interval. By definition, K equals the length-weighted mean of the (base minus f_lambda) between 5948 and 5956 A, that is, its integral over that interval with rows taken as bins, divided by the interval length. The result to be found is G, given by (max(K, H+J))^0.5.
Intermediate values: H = -2.2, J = 0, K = 1.2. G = 1.1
